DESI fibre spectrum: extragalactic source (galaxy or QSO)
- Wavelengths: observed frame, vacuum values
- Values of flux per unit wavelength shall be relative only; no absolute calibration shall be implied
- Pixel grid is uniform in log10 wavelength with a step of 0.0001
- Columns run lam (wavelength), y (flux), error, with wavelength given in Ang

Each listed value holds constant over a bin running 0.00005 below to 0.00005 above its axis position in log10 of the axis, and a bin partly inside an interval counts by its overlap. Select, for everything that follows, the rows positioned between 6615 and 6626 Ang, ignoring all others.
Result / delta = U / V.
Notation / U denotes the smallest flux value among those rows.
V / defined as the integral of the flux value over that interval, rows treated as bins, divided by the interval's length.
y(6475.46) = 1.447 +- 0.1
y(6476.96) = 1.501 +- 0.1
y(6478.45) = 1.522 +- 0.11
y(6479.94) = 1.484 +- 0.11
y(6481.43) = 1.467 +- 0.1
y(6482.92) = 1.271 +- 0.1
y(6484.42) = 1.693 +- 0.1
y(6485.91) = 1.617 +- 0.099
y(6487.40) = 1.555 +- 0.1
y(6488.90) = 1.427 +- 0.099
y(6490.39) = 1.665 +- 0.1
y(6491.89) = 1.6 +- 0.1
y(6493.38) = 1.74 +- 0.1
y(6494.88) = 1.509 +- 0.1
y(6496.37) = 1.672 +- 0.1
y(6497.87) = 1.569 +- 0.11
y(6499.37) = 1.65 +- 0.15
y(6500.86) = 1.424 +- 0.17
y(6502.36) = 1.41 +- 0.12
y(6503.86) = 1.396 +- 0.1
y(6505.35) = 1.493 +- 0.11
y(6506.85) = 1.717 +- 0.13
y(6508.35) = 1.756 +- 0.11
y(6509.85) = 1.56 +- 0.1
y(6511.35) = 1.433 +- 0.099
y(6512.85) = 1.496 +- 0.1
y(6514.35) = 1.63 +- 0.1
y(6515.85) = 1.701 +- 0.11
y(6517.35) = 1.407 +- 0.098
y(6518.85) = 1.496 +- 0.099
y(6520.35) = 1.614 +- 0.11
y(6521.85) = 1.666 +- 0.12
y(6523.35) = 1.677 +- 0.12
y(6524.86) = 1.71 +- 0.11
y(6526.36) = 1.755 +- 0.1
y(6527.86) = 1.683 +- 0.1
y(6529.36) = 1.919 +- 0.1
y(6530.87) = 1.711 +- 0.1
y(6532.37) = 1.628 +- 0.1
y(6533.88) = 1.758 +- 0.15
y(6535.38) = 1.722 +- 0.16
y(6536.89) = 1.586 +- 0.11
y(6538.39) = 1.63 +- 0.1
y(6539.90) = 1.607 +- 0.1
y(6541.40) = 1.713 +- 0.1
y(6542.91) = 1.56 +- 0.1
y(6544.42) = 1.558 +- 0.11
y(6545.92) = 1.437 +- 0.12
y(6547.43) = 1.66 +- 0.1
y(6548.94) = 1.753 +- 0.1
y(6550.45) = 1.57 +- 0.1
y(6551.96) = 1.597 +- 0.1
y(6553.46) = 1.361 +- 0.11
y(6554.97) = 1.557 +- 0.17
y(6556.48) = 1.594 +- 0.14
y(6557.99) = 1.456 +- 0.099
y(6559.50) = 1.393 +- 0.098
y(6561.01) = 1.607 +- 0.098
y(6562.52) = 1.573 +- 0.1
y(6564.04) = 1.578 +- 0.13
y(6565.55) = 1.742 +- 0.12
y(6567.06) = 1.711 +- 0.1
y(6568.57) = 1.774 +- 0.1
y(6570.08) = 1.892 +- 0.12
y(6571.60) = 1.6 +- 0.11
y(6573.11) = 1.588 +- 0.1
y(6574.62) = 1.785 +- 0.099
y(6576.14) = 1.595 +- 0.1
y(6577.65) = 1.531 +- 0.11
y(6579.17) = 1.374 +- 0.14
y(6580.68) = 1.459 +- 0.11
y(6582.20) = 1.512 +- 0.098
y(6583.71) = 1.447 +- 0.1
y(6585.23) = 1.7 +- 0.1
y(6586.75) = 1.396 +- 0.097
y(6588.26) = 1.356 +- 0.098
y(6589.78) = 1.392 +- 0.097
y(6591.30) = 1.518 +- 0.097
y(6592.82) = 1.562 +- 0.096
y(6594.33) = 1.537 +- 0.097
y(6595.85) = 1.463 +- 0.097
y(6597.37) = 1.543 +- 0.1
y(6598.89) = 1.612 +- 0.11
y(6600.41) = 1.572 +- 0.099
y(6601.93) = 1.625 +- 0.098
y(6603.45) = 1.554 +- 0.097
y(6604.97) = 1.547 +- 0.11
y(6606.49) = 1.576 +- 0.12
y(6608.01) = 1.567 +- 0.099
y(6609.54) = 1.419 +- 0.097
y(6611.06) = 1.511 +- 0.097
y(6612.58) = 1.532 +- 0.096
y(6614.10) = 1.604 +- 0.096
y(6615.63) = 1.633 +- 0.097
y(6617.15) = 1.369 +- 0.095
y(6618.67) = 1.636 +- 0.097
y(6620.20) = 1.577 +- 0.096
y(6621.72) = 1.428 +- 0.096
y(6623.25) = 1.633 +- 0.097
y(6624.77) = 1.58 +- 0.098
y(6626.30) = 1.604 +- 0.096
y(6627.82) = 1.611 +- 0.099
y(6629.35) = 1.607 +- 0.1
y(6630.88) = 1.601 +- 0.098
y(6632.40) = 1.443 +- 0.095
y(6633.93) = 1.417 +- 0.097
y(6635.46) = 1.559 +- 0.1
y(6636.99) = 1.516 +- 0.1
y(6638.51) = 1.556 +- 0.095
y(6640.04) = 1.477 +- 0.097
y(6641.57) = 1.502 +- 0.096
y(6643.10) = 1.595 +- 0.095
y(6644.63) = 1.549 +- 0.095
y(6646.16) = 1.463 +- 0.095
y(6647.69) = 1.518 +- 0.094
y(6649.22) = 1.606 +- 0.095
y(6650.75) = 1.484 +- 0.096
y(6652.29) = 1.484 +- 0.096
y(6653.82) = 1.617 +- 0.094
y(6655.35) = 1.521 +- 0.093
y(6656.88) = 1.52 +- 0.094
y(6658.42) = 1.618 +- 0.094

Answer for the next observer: 0.88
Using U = 1.369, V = 1.55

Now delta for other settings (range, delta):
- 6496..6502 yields 0.91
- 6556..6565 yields 0.91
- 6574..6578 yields 0.93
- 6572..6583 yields 0.89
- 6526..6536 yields 0.94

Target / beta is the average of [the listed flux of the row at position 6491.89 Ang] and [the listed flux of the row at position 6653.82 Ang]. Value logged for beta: 1.61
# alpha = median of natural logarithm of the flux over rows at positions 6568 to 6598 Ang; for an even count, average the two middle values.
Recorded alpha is 0.428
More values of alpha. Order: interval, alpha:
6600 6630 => 0.455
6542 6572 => 0.461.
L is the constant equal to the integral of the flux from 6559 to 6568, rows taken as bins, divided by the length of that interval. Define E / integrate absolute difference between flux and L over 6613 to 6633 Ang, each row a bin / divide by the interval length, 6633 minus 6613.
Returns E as 0.06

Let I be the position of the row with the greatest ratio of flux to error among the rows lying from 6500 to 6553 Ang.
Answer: 6529.36 Ang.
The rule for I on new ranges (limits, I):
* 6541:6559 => 6548.94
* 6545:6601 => 6574.62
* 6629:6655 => 6653.82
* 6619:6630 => 6623.25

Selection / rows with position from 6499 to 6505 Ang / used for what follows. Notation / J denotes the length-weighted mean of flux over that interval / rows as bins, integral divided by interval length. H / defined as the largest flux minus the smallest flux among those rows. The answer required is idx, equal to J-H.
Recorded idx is 1.21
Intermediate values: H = 0.25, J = 1.46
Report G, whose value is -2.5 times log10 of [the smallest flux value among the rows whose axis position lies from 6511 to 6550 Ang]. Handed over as -0.371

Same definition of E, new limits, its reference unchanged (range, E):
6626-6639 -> 0.07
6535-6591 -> 0.11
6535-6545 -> 0.05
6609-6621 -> 0.09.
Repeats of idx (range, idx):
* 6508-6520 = 1.21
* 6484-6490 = 1.31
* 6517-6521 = 1.31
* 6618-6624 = 1.36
